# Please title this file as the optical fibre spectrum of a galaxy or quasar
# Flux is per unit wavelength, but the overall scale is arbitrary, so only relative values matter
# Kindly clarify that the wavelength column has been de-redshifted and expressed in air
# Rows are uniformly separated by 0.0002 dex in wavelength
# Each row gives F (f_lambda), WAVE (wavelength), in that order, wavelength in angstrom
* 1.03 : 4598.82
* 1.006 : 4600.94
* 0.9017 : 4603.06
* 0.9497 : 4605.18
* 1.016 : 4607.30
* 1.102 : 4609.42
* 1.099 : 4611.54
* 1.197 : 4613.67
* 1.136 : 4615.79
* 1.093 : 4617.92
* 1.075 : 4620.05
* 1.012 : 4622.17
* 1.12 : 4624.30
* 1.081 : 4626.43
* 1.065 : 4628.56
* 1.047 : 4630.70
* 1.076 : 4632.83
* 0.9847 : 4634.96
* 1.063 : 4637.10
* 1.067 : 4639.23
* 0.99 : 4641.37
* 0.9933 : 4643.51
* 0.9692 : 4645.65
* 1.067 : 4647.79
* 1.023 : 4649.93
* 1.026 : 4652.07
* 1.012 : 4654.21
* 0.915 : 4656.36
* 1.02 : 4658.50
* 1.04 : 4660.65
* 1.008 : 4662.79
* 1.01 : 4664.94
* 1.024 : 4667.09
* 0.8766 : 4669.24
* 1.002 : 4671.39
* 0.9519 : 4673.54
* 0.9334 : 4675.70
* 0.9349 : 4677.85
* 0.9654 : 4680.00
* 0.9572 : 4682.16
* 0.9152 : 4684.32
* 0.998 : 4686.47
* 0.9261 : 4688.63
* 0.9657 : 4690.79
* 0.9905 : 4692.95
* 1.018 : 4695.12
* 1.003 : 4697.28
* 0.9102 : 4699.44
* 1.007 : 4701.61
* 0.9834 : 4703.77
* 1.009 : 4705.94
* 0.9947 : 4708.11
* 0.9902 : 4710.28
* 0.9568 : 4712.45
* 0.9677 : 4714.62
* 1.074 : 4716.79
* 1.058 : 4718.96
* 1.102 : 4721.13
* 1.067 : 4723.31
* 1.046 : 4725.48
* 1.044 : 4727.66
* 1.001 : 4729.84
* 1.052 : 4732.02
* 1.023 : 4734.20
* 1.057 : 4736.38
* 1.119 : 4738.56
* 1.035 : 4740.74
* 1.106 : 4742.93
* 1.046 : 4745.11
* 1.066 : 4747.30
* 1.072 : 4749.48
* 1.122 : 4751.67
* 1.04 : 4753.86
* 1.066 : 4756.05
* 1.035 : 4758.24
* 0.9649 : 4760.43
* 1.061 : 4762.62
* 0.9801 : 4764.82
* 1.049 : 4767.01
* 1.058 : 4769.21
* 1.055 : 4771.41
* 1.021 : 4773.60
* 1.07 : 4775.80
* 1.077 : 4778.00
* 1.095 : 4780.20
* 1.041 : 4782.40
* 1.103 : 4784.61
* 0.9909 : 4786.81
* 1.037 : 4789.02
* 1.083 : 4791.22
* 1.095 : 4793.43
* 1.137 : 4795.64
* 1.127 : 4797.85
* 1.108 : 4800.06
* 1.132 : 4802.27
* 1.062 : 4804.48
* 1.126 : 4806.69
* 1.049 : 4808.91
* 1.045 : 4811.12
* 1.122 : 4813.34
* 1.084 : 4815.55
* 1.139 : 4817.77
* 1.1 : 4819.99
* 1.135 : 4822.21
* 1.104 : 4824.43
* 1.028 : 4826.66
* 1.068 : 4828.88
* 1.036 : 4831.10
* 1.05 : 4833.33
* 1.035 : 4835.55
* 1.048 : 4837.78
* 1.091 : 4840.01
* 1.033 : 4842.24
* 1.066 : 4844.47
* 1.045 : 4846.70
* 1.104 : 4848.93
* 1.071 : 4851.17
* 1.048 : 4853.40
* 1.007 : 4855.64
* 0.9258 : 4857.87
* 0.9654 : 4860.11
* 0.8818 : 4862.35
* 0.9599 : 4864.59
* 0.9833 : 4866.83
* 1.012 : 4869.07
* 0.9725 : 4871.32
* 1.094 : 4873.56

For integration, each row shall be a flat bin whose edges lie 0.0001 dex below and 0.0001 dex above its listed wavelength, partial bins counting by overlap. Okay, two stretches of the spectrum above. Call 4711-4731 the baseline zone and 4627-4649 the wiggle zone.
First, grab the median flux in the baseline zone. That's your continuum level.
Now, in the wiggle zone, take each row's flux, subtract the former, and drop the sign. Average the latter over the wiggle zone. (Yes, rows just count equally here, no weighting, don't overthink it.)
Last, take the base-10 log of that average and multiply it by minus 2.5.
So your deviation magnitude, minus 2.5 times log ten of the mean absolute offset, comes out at 3.62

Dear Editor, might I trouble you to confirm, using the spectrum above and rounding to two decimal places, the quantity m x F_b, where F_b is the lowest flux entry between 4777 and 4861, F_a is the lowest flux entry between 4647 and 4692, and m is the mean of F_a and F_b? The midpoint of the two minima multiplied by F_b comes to 0.83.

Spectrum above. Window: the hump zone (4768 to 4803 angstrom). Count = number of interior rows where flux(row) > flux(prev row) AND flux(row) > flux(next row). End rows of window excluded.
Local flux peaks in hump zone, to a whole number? 3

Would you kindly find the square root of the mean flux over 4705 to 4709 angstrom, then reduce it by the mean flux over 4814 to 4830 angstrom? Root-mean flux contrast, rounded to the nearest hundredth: -0.09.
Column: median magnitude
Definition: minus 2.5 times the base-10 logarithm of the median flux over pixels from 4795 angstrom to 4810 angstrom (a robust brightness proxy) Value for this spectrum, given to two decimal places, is -0.13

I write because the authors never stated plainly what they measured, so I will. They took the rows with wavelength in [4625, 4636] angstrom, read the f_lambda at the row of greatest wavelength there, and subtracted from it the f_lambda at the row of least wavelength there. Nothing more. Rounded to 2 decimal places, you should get -0.10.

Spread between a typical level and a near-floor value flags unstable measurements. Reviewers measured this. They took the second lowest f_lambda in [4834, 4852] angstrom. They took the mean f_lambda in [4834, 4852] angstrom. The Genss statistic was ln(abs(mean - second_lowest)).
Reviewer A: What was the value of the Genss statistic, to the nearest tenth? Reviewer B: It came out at -3.6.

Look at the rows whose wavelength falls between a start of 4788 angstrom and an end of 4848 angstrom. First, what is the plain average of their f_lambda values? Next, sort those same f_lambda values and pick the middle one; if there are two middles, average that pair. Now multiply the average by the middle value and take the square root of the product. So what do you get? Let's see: 1.082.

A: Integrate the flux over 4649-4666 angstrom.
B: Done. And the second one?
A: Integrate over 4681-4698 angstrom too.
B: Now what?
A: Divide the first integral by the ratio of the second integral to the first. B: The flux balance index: 18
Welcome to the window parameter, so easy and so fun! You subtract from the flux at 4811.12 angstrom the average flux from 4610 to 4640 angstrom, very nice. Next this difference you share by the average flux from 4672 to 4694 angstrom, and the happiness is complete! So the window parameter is -0.04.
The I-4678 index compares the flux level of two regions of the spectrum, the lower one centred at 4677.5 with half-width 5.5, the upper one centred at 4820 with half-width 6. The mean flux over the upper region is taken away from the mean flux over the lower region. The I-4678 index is -0.16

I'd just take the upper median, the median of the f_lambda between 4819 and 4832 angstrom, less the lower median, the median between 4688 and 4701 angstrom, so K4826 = 0.11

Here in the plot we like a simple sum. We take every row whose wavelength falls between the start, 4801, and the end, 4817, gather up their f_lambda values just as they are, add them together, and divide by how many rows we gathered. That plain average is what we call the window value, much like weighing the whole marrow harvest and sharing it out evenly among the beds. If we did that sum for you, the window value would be 1.09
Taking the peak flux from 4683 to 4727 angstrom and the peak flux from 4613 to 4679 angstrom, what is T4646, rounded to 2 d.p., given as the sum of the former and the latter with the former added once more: 3.40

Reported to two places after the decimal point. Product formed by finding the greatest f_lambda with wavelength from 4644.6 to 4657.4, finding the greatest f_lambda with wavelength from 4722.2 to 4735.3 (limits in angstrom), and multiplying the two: 1.14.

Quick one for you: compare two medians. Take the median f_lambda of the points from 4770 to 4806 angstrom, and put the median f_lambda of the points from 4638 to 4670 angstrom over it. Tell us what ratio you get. 0.94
